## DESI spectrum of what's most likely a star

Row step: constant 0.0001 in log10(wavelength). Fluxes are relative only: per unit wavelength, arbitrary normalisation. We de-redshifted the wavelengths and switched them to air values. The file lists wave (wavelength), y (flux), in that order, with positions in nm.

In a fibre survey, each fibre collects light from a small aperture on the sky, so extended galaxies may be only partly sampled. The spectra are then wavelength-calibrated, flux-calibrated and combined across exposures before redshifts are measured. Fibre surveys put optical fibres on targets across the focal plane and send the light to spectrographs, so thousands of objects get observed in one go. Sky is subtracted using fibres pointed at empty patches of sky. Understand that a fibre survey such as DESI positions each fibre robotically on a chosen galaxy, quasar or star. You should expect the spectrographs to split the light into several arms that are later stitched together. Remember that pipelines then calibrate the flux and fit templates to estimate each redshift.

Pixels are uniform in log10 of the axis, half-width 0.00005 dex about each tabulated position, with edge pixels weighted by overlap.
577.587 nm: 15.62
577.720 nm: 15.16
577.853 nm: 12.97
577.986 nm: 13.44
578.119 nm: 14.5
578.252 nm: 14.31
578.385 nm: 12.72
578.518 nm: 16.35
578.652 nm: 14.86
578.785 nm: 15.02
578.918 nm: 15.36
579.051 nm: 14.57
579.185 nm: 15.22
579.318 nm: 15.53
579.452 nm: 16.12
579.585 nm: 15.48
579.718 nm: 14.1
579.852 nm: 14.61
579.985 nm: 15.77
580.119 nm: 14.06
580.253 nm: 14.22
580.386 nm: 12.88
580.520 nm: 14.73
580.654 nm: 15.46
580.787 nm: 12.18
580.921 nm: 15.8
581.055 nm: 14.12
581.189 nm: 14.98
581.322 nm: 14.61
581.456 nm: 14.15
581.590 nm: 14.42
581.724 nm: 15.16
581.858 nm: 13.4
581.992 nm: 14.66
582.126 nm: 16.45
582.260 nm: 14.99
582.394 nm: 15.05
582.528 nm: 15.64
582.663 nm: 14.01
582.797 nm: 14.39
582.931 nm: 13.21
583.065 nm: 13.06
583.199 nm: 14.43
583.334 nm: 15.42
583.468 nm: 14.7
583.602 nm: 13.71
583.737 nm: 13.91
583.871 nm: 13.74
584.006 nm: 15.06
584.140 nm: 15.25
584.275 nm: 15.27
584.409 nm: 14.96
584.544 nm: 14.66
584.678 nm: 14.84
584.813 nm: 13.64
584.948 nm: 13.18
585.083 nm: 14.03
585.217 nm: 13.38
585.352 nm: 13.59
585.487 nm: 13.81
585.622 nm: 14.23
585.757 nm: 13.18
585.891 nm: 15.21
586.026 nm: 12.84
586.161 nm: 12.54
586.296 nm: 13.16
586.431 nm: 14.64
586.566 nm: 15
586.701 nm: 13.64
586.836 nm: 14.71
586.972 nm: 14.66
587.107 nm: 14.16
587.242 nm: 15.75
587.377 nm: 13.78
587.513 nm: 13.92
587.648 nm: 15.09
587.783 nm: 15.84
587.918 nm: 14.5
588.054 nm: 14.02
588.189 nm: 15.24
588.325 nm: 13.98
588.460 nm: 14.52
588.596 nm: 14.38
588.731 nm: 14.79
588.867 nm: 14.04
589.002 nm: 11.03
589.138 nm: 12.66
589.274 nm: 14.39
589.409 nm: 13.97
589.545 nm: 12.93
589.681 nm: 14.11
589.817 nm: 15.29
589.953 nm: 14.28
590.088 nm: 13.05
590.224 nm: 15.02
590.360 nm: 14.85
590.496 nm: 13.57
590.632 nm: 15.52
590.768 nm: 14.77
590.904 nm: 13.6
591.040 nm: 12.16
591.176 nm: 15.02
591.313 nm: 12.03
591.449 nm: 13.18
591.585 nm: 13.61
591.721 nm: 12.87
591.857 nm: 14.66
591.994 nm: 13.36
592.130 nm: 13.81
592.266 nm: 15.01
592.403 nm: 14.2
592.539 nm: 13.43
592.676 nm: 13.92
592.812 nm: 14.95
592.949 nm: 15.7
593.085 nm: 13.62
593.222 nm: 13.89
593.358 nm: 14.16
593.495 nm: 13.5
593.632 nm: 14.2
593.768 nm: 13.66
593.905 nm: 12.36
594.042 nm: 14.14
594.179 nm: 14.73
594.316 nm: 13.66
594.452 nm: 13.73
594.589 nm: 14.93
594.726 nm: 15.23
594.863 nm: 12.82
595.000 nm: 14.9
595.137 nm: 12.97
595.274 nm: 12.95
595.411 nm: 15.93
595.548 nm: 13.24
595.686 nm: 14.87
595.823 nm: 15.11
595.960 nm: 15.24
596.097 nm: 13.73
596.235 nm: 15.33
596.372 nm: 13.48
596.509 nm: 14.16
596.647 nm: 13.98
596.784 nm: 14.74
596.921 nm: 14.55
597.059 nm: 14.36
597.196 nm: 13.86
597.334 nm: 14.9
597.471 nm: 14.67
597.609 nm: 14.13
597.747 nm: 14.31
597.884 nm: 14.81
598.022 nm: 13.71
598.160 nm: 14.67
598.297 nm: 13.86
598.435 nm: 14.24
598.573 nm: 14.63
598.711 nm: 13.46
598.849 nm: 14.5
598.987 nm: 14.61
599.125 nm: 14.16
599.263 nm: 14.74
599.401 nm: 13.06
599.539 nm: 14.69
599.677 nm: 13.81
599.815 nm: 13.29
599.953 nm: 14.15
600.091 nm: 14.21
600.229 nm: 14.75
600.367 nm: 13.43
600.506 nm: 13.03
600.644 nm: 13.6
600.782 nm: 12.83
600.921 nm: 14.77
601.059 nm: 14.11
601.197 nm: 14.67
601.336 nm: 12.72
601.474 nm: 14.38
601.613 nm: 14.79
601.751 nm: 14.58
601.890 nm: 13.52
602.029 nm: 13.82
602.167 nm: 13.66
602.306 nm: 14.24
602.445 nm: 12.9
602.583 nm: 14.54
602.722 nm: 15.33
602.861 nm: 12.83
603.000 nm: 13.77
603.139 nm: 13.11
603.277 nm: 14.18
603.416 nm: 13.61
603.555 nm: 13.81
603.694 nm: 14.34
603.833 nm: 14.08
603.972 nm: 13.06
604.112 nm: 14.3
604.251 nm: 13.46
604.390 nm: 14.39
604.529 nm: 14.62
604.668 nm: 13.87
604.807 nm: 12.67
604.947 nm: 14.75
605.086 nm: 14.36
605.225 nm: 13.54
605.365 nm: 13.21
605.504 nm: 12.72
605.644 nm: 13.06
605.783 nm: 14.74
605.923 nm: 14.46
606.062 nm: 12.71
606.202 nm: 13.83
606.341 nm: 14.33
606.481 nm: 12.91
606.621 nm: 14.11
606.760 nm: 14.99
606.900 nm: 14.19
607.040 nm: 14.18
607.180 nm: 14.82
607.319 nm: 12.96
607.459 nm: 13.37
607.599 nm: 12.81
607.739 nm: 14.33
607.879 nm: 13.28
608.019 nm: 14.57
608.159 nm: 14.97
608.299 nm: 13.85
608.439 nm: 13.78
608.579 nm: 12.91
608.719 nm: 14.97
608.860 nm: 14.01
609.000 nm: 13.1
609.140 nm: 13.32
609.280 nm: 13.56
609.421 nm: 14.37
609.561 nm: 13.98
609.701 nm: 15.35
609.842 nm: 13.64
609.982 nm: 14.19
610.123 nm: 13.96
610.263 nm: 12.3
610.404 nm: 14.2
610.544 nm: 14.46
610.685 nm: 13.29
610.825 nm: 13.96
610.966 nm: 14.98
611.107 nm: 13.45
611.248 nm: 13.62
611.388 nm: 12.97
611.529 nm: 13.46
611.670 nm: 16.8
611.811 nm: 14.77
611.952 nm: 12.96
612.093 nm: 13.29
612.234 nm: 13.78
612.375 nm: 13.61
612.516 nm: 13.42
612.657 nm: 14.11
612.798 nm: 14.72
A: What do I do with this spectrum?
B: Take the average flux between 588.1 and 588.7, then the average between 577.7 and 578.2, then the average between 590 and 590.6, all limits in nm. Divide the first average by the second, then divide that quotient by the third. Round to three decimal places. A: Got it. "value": 0.073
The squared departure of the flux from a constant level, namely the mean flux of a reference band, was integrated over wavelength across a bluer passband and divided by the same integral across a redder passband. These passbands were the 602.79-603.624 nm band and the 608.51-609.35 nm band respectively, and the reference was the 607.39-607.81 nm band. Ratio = 0.4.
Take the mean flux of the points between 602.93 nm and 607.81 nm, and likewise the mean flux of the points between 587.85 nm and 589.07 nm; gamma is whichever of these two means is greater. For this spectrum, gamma 14.06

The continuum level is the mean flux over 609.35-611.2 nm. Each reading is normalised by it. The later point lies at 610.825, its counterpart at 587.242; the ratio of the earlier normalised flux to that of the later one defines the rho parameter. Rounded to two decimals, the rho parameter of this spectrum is 1.13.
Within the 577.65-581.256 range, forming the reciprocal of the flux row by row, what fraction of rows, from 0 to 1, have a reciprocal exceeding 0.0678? 0.52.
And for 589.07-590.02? 0.86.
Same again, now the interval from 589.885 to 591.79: 0.64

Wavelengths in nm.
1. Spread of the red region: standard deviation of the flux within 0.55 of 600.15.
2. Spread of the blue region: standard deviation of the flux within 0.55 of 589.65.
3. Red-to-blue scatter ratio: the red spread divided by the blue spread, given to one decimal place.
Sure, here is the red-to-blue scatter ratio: 0.6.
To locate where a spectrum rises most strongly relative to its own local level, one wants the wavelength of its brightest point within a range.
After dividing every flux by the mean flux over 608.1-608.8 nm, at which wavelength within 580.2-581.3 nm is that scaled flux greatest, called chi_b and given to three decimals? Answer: 580.921 nm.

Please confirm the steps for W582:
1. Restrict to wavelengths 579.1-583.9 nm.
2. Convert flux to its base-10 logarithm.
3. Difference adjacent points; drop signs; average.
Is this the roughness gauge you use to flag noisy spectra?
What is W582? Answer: 0.031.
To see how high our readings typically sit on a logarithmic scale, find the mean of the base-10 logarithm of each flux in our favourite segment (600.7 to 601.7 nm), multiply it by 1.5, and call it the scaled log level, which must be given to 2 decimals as 1.72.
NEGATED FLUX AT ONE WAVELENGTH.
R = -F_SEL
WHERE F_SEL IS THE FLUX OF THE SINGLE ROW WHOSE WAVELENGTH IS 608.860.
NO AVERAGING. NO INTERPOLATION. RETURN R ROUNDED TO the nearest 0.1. -14.0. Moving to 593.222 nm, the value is -13.9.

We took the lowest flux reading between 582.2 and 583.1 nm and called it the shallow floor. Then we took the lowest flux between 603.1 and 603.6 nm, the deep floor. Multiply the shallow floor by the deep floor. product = 171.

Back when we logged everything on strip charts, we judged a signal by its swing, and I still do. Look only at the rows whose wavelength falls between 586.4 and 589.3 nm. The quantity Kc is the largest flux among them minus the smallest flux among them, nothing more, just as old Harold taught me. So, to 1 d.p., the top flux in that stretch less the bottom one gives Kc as 4.8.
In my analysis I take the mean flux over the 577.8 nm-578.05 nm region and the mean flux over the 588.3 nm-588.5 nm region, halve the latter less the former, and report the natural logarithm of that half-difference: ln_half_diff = -0.6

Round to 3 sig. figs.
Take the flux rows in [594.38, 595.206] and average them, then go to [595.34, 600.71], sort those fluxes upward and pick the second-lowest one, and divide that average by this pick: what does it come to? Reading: 1.08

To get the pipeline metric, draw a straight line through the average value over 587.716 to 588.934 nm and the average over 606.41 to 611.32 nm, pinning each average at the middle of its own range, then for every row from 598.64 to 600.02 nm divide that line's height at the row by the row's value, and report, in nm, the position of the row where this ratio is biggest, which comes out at 599.401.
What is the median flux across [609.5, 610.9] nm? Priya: 14.0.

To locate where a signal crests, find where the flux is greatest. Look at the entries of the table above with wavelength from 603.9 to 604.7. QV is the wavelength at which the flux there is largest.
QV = 604.529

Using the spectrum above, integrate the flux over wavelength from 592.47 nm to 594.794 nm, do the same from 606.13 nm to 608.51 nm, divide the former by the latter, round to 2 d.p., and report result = 0.99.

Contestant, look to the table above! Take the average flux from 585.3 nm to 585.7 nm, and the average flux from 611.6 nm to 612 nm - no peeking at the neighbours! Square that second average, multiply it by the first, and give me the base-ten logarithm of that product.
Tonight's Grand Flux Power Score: 3.49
